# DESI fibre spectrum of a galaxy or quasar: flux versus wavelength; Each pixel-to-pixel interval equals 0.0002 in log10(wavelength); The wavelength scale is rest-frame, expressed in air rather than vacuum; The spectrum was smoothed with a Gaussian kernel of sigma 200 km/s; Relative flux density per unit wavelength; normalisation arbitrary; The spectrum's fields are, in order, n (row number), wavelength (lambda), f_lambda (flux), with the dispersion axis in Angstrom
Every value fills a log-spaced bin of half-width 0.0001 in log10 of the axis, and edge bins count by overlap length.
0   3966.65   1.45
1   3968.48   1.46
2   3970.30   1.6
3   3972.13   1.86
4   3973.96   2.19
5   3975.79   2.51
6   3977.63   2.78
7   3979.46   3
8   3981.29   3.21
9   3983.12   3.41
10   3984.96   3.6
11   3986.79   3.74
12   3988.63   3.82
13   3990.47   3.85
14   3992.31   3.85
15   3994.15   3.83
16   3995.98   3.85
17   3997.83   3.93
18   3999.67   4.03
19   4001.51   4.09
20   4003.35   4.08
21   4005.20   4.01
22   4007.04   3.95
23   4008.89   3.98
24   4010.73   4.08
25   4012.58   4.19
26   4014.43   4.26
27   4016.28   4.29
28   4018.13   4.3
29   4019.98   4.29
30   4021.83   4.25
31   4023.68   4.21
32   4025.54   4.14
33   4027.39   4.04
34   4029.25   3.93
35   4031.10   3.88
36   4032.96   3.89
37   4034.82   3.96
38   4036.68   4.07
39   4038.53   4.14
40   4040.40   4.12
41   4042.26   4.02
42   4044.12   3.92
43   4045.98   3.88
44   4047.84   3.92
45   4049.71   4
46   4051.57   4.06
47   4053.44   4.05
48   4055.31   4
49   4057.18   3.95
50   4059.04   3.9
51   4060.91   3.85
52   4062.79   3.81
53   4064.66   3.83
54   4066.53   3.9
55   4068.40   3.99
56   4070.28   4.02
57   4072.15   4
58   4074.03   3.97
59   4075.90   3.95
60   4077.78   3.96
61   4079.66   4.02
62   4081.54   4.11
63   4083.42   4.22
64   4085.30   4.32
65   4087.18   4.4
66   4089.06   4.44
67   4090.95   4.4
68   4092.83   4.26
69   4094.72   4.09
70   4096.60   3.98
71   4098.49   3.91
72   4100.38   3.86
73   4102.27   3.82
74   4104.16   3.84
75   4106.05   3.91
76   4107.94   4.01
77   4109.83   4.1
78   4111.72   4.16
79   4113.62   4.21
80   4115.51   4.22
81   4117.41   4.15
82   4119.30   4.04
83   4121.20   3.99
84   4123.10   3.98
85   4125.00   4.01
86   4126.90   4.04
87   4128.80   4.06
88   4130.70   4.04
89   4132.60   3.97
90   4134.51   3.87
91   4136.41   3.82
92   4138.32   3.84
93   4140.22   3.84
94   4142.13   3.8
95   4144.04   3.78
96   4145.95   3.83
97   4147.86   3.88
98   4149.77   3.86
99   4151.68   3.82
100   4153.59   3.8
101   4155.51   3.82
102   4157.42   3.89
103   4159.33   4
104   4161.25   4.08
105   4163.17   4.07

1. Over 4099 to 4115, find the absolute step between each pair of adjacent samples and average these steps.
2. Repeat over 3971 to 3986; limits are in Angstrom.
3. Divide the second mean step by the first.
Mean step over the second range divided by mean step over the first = 4.0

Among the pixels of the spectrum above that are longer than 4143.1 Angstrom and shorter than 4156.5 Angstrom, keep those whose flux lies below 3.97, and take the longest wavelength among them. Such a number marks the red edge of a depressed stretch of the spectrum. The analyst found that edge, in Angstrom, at 4155.51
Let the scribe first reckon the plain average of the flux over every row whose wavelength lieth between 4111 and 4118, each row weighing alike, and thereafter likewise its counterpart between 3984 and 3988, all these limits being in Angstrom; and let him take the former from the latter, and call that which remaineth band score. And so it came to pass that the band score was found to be -0.5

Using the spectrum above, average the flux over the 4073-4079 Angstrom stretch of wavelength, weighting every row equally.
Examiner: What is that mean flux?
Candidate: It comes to 3.96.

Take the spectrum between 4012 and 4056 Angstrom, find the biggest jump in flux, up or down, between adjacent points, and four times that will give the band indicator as 0.44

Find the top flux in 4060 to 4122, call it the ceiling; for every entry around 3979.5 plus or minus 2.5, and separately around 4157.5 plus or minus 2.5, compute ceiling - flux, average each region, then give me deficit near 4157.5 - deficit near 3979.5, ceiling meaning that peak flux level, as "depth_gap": -0.91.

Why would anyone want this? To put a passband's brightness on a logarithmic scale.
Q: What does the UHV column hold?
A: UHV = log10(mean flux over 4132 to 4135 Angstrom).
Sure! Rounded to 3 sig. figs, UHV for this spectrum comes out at 0.593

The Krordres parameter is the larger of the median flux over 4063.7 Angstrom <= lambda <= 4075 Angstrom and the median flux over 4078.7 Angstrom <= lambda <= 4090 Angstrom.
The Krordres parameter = 4.27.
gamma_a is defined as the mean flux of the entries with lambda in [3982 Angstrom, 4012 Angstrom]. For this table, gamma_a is 3.88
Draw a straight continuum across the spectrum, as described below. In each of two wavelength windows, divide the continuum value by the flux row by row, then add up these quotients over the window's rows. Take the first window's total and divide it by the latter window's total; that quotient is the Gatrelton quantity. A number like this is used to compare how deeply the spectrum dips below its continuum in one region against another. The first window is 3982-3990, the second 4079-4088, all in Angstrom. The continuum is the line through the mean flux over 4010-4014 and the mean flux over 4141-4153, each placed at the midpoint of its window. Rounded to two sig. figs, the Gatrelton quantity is 0.98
